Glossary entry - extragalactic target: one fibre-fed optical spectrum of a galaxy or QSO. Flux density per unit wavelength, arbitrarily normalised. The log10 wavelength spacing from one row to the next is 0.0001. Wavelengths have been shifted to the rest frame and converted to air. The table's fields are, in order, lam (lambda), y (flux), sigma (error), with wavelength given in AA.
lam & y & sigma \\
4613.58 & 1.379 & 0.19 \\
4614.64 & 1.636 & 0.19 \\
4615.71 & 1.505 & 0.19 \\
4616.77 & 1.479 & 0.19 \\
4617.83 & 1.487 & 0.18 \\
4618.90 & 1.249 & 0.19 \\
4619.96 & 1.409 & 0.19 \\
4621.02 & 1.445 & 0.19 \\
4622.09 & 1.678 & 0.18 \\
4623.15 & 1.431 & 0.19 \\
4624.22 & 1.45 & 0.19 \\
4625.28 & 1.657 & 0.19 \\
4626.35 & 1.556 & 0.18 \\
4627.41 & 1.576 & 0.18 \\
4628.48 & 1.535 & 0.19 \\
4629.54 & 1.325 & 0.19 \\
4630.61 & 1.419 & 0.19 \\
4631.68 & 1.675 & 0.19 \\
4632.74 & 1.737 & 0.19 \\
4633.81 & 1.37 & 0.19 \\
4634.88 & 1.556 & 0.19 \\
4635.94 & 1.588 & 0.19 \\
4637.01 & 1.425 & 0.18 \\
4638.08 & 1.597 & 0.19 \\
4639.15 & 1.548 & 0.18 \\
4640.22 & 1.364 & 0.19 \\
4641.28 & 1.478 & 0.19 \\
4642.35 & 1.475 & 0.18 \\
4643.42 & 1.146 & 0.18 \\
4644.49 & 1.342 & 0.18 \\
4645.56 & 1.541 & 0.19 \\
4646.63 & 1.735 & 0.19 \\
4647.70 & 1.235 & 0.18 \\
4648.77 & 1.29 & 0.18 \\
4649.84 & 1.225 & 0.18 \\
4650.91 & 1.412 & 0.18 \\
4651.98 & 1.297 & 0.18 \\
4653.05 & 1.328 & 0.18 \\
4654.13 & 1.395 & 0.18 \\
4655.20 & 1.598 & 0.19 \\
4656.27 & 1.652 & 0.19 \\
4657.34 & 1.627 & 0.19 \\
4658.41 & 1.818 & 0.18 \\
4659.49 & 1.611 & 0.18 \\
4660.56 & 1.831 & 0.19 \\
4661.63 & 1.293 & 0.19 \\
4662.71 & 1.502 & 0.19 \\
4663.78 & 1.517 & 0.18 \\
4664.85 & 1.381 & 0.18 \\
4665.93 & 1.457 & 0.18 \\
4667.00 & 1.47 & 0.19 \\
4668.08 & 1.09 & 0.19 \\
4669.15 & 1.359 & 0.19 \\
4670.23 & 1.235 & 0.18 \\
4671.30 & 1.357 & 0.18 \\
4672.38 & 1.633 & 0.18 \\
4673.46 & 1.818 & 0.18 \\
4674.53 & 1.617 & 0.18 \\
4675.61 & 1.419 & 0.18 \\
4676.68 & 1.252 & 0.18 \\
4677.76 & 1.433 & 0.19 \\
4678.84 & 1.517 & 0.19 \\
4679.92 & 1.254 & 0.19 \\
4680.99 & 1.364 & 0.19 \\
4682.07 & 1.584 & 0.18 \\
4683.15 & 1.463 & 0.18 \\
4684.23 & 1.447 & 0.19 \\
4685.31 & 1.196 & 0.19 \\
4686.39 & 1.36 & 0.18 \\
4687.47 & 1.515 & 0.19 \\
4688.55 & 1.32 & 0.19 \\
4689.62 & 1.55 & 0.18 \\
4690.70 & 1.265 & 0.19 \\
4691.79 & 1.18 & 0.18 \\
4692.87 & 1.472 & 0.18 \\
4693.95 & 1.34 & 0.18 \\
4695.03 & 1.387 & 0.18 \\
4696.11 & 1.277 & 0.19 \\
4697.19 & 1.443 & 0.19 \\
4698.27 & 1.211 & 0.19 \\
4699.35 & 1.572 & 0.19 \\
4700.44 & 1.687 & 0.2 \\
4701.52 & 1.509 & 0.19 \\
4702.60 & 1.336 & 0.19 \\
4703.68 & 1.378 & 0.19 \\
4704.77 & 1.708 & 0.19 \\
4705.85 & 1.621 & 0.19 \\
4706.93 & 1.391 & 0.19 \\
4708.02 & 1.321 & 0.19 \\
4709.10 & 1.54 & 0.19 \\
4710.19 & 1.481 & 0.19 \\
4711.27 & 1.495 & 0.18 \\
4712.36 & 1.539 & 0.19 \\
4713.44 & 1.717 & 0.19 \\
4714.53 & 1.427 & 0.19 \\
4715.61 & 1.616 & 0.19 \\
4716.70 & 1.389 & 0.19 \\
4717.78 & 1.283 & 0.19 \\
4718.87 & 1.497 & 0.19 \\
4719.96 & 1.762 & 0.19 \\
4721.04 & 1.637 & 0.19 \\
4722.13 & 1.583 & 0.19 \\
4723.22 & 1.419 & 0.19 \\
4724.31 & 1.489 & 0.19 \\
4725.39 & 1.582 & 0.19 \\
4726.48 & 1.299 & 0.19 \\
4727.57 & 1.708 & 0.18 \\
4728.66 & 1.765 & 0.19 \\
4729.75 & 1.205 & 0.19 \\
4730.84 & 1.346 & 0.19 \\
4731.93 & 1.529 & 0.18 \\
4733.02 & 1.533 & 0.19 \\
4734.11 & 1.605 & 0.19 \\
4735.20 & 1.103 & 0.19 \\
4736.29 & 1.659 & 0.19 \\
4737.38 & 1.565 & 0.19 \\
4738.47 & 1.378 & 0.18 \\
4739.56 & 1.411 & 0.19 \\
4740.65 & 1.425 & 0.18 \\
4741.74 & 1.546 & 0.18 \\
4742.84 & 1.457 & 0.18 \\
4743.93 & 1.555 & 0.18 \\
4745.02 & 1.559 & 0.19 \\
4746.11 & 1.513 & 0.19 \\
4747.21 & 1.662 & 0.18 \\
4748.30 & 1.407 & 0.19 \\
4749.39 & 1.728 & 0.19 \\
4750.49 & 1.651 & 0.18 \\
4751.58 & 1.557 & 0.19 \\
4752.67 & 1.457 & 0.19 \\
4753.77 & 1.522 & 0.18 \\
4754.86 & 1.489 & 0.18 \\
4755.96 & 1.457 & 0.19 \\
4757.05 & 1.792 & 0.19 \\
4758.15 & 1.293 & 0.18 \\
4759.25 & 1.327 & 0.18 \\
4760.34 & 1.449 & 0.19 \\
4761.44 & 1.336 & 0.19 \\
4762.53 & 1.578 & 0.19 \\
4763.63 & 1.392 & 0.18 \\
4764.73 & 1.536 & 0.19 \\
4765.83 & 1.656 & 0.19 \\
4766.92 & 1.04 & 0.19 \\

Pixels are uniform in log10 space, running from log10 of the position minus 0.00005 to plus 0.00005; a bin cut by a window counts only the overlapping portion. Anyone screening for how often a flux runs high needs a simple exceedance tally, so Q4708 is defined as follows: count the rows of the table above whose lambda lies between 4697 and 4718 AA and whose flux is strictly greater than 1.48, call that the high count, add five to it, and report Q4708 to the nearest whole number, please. 16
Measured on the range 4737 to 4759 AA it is 17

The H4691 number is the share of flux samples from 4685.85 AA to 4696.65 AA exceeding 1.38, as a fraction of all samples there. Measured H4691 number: 0.40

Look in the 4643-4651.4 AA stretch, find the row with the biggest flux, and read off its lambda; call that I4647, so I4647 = 4646.63 AA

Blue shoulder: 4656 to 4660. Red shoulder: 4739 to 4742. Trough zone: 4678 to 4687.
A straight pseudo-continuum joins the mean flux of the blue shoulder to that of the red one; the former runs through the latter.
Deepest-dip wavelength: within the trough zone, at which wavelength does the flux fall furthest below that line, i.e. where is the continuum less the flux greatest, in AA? 4685.31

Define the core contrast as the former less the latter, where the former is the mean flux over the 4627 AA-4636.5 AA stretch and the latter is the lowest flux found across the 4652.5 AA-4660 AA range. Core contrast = 0.20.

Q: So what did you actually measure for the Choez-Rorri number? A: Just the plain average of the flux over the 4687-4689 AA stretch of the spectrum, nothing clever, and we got 1.42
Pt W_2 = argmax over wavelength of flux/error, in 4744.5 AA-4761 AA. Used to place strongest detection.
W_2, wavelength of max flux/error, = 4757.05 AA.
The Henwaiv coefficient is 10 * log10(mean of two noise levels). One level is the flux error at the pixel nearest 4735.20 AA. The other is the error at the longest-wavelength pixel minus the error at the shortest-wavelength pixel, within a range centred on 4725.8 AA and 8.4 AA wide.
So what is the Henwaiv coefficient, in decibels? -10.22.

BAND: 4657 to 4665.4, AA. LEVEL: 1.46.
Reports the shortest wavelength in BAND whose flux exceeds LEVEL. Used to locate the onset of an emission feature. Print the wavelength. 4657.34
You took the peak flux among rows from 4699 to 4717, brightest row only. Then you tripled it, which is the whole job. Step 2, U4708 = 5.15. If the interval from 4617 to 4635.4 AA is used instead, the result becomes 5.21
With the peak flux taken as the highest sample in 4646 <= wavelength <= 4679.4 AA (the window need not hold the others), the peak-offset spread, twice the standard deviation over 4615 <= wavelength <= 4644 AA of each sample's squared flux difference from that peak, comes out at 0.20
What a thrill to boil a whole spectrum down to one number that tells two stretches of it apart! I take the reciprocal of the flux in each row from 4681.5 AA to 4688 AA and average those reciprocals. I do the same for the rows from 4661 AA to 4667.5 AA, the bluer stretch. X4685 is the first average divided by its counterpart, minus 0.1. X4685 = 0.91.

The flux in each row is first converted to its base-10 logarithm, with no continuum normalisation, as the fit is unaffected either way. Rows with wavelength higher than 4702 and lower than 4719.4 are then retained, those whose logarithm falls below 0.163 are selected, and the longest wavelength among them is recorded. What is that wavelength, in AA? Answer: 4717.78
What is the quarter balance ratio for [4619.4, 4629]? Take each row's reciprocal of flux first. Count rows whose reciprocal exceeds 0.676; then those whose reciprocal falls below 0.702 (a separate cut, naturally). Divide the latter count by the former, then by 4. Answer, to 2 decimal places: 0.50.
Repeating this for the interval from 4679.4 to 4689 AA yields 0.14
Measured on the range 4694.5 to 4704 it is 0.17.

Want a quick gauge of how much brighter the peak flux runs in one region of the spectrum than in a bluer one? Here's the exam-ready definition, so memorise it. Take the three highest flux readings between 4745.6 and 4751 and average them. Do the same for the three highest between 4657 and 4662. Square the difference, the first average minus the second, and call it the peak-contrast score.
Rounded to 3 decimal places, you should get 0.006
